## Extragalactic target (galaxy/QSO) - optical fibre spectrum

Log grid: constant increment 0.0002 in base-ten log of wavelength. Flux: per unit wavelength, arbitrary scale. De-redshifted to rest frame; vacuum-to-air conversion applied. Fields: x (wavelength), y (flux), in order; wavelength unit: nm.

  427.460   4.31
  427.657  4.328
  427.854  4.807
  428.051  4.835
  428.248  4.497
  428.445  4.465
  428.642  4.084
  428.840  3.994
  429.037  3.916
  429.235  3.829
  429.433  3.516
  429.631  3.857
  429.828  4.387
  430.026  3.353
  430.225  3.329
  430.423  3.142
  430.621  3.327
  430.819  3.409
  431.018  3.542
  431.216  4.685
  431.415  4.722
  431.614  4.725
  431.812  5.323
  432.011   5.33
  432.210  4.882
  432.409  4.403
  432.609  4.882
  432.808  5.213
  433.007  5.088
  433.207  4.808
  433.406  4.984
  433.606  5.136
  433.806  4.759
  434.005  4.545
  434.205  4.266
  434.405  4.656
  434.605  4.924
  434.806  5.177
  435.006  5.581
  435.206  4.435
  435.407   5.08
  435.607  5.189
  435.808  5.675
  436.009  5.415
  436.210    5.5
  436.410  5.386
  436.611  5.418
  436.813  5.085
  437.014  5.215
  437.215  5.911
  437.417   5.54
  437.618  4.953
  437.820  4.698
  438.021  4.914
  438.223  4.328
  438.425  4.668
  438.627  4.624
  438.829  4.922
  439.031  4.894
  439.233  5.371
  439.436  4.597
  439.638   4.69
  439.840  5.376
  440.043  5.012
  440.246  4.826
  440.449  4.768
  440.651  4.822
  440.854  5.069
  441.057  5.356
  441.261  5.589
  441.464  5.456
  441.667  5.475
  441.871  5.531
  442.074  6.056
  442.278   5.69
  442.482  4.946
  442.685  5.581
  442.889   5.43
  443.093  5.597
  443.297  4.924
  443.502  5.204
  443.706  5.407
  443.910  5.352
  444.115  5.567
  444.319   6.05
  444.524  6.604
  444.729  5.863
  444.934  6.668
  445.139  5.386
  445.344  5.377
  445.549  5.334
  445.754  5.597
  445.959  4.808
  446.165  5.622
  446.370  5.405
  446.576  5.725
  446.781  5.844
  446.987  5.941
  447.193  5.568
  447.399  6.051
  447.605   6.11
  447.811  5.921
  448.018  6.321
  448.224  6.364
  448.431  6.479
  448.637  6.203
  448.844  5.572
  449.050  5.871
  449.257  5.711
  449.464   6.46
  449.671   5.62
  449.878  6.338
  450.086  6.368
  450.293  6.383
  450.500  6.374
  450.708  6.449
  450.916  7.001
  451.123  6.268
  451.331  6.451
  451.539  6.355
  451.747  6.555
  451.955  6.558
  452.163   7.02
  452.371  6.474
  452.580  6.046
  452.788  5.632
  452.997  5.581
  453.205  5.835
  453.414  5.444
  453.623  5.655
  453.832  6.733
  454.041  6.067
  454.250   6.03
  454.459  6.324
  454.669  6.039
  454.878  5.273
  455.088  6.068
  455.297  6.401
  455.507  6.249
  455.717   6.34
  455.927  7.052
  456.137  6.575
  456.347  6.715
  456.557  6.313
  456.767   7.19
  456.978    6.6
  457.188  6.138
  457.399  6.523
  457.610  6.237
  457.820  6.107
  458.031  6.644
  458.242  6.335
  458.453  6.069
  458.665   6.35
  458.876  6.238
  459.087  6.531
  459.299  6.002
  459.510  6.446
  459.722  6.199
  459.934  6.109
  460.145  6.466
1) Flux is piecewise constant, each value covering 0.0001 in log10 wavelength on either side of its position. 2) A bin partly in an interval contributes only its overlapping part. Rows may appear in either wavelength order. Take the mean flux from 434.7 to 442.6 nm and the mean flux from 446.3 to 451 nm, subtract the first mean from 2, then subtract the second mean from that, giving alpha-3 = -9.3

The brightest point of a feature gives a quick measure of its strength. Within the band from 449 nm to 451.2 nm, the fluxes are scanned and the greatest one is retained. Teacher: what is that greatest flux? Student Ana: 7.001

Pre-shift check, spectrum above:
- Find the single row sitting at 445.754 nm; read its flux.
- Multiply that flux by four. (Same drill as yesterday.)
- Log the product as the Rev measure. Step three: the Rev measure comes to 22.4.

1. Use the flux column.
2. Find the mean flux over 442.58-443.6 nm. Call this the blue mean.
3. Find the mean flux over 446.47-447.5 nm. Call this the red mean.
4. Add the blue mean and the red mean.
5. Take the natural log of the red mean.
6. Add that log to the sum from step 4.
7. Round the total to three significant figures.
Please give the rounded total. 12.9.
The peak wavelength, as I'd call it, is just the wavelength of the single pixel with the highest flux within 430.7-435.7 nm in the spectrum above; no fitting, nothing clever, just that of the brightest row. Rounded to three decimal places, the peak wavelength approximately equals 435.006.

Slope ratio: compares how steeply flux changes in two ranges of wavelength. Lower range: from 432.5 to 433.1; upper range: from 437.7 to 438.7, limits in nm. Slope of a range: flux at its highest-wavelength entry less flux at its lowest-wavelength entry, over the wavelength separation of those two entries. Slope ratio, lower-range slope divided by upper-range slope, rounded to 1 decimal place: -5.6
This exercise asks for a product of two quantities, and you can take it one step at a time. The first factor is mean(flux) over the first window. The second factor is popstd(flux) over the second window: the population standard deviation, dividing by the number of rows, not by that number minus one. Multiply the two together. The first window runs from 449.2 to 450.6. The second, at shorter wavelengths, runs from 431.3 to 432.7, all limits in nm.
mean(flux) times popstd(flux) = 1.9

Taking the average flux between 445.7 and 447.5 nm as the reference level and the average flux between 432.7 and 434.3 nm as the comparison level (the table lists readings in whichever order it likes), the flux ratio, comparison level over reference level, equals 0.86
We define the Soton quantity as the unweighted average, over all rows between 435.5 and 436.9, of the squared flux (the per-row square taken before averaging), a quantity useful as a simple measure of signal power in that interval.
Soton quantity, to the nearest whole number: 29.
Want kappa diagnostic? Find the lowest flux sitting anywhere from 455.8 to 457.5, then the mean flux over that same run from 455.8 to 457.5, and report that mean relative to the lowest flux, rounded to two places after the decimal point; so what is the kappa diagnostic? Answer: 1.08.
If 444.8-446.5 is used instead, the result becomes 1.15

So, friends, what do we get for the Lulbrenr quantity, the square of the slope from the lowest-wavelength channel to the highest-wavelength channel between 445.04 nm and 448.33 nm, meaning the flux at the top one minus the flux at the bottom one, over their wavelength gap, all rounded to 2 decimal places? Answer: 0.10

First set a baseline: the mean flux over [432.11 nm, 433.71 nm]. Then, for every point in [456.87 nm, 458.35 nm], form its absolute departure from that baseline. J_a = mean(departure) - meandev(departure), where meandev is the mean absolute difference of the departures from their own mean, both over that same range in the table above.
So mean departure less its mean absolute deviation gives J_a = 1.26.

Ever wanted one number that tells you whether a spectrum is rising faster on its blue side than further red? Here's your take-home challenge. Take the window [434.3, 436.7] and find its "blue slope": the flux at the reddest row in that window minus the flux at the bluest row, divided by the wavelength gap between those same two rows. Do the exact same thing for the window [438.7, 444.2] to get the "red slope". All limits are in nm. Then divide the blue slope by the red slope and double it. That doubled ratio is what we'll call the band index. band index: 5.7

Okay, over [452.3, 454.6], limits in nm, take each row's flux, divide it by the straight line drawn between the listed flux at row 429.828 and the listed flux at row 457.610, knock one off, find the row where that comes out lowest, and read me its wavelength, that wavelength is 453.414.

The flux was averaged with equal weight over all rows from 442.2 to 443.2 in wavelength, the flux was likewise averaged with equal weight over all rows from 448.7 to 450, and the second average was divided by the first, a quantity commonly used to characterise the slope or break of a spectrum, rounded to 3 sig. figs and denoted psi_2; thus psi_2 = 1.09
